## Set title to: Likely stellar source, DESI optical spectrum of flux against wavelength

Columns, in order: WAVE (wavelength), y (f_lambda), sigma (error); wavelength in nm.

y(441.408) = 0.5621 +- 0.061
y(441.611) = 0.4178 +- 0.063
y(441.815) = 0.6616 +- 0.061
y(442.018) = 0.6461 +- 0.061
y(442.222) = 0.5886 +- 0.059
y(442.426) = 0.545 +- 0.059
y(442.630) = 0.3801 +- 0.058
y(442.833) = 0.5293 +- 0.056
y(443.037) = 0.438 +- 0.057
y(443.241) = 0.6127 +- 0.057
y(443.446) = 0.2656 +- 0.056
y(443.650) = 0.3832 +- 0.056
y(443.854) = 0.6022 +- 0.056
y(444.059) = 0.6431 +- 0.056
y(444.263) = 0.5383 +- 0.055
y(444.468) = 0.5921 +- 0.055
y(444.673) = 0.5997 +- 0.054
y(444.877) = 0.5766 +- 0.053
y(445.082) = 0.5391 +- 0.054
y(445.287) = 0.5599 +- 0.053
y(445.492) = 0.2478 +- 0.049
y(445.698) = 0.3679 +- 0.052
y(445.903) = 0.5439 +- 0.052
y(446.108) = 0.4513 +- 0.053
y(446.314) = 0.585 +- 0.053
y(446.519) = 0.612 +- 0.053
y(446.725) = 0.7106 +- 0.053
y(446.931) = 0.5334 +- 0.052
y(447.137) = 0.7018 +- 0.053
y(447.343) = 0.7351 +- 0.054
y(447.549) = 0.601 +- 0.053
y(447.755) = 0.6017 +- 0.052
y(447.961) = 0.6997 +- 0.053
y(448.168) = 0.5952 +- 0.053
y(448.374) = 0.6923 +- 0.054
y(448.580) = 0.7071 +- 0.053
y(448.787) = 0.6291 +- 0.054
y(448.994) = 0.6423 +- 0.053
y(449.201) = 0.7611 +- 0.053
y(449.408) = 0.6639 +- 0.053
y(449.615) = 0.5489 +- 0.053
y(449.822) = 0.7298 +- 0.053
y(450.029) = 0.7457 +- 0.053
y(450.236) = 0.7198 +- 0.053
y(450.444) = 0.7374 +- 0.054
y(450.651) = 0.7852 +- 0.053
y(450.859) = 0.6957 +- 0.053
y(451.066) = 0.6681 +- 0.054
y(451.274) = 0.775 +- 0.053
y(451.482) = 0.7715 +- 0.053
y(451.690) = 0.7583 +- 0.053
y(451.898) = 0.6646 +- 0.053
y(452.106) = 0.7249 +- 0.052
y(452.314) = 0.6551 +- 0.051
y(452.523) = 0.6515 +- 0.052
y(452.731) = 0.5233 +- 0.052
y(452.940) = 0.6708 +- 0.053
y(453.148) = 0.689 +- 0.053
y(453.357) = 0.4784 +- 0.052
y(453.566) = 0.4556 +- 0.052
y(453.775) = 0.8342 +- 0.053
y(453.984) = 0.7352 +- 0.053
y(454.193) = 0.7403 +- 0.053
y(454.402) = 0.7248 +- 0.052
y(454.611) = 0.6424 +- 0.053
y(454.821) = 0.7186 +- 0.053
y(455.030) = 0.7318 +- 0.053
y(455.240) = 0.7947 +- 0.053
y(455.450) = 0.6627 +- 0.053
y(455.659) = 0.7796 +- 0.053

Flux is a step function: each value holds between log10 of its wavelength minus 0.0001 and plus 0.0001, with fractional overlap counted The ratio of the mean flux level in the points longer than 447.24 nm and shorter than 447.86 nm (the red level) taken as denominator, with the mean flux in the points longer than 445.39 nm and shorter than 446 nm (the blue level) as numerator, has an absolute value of 0.60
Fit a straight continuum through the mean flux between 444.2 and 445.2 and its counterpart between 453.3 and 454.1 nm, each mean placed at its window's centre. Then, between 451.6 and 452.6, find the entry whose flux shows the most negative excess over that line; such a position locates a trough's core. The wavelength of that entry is 452.523 nm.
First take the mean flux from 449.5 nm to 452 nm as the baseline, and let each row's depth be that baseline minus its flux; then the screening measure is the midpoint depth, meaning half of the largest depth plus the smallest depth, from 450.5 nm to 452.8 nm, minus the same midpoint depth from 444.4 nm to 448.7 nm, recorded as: -0.163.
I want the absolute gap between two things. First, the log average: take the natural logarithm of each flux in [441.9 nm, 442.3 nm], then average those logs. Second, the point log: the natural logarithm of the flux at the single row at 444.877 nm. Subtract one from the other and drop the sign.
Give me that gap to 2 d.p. 0.07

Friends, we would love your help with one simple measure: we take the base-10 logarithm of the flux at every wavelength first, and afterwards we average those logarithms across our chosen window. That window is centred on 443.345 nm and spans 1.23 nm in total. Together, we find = -0.34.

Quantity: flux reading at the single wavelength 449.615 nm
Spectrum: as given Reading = 0.5489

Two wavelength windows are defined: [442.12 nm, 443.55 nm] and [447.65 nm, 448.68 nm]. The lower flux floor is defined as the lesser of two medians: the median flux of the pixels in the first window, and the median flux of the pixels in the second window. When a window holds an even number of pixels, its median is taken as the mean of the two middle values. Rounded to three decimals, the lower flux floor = 0.529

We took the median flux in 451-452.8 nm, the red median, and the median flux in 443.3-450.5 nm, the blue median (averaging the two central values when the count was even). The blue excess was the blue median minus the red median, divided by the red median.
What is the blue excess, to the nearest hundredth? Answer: -0.10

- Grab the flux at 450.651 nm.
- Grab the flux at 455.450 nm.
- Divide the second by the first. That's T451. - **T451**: 0.84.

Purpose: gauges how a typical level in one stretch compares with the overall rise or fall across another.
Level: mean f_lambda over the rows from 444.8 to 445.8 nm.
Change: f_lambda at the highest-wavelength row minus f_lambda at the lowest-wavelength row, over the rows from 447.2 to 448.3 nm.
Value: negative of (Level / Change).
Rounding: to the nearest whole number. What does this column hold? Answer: 3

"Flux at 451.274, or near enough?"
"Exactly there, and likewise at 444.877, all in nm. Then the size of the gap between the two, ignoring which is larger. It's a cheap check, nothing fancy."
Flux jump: 0.20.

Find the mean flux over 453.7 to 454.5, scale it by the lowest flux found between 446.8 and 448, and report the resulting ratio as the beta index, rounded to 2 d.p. 1.42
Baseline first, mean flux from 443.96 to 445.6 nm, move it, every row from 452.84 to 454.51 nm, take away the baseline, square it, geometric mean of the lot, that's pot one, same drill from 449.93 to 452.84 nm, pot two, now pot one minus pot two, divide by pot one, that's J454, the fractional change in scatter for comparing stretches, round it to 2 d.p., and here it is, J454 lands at 0.00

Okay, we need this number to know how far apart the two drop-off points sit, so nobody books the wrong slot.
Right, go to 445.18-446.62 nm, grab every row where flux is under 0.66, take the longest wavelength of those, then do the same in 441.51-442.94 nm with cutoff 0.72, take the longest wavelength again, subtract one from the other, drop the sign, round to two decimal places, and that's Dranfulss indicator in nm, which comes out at 3.69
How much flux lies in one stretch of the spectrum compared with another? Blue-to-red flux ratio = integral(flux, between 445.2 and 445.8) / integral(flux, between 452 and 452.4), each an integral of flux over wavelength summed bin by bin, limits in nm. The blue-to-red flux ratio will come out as 0.84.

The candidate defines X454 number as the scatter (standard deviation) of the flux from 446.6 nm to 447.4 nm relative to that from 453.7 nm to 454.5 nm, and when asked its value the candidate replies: 1.8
